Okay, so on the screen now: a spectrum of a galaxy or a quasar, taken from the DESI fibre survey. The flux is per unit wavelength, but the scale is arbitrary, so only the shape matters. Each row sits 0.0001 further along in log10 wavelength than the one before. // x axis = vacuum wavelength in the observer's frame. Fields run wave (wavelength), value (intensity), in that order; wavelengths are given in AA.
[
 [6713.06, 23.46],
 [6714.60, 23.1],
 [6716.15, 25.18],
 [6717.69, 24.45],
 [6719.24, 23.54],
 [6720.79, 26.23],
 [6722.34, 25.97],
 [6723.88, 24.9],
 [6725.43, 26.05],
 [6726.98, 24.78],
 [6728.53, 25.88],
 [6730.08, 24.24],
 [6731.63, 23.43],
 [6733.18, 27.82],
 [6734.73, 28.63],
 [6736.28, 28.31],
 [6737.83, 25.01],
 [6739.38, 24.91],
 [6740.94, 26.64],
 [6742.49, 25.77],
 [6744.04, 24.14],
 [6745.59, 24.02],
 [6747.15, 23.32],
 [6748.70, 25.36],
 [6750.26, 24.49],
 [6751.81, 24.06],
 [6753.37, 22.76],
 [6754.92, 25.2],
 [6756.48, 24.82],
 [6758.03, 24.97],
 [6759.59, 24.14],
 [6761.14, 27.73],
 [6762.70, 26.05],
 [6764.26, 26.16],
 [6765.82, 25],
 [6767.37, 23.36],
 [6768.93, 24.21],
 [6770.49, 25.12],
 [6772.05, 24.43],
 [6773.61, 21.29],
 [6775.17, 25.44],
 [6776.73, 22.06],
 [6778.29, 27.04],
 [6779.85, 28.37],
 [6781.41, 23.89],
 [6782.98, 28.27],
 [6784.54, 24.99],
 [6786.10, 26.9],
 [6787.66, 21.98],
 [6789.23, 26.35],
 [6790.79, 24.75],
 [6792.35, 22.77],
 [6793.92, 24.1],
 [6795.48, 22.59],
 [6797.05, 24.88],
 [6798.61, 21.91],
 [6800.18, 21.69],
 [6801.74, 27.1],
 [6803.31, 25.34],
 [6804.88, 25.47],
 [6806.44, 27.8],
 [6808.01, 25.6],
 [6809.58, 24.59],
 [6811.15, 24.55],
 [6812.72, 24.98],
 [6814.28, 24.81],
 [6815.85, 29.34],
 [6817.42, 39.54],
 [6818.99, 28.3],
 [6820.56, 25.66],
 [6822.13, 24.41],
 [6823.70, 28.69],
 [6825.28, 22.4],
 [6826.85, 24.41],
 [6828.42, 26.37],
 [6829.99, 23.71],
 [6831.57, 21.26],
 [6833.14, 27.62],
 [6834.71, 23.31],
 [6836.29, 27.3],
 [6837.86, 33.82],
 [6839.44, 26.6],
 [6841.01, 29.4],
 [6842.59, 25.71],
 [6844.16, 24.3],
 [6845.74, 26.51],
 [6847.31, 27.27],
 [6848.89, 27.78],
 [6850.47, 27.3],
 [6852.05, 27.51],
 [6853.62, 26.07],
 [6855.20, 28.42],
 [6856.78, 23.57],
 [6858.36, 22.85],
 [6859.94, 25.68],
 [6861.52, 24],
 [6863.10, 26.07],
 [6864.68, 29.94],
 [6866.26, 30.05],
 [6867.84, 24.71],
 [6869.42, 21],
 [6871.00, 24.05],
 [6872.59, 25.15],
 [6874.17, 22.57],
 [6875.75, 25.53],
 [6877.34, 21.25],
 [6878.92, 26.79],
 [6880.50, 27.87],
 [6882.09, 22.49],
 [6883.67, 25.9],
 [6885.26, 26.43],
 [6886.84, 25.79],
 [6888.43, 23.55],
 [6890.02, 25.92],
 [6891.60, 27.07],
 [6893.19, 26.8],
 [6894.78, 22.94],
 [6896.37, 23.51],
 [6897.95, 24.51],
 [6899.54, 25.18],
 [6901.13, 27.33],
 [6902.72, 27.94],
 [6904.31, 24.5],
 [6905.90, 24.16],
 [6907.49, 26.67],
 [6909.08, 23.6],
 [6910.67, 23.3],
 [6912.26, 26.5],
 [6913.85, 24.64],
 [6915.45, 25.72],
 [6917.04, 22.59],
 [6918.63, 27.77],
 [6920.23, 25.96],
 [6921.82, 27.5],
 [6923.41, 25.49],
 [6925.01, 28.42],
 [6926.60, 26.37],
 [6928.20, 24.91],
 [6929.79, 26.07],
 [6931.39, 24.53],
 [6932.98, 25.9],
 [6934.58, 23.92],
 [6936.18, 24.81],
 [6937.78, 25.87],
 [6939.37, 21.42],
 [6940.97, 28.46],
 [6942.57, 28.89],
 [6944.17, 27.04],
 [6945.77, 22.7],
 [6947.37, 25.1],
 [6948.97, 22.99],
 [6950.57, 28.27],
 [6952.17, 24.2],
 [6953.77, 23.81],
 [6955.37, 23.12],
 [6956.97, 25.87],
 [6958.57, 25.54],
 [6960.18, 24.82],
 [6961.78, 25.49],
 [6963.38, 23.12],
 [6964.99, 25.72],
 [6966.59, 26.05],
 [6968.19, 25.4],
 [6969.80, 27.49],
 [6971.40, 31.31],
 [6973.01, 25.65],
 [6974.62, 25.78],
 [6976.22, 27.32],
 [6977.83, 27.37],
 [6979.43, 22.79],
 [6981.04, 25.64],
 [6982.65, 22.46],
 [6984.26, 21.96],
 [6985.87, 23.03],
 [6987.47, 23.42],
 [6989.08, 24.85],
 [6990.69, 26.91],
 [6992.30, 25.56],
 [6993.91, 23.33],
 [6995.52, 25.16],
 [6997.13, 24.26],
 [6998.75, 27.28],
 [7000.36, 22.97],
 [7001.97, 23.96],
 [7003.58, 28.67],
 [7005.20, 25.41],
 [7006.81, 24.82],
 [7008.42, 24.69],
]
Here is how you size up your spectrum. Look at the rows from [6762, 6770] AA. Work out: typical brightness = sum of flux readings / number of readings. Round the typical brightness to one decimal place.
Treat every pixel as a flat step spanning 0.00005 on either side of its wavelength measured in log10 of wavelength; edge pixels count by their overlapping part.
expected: 25.0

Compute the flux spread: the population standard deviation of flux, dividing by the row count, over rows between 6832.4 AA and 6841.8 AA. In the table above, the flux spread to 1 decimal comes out 3.2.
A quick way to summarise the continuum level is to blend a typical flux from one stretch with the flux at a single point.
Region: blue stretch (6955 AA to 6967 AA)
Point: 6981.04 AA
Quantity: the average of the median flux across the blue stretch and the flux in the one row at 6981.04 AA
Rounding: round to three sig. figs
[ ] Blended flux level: 25.6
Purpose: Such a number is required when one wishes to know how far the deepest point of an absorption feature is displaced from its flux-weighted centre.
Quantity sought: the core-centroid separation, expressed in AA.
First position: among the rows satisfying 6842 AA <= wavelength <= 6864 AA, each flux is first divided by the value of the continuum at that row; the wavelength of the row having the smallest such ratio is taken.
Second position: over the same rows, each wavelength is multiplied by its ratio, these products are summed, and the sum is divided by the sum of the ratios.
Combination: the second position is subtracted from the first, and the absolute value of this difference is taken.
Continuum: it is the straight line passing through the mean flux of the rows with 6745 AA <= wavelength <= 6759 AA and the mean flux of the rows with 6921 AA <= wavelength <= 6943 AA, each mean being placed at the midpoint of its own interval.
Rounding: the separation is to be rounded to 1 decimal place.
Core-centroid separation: 5.7 AA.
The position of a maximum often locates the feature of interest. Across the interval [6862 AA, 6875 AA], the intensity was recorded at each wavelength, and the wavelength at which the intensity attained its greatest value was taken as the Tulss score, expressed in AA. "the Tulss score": 6866.26 AA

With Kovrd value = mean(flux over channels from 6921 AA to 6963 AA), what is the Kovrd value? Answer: 25.4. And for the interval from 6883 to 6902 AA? 25.4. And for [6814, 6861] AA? 26.7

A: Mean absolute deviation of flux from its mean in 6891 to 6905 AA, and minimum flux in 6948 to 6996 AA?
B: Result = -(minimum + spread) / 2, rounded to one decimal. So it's -11.8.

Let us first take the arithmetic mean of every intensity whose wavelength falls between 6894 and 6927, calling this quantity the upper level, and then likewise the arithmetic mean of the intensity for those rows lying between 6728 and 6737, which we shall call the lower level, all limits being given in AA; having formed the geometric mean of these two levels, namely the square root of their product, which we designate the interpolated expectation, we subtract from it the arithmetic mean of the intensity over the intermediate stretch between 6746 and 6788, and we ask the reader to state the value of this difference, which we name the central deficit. 1.0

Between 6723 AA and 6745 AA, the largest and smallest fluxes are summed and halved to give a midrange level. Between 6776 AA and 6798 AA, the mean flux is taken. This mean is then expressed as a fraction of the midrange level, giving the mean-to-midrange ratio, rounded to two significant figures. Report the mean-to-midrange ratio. 0.96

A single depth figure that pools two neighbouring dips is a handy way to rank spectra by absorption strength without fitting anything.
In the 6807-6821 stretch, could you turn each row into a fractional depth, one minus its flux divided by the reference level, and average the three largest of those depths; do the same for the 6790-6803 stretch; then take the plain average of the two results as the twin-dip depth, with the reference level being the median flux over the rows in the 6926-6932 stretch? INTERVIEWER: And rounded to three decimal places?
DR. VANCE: 0.084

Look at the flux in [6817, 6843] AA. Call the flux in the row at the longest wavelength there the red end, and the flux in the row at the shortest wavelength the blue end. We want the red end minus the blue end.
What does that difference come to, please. -14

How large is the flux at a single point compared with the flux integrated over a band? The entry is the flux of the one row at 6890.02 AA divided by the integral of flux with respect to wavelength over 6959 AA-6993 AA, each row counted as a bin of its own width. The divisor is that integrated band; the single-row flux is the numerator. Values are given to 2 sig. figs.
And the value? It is 0.030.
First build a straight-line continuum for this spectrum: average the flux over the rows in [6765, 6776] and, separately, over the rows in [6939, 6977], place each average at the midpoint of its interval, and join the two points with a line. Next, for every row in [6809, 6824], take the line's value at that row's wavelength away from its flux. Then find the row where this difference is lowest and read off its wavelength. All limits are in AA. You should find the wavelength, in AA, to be 6822.13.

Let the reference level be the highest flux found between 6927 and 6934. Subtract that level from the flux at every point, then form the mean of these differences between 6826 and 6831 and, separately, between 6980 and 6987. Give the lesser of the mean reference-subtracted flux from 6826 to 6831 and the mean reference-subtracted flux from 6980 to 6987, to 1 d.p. -2.8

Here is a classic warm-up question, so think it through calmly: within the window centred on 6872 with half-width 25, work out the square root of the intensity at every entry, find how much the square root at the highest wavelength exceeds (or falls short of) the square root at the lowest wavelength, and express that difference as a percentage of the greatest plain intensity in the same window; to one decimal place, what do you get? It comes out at -1.2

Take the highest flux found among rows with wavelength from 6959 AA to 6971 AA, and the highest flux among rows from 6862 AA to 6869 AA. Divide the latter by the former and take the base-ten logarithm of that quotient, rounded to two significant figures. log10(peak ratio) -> 0.039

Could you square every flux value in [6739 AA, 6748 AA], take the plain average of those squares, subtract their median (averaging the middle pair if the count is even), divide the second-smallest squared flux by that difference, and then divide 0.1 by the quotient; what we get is 0.0025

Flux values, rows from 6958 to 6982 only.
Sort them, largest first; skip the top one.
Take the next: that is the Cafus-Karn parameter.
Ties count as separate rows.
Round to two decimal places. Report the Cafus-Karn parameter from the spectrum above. 27.49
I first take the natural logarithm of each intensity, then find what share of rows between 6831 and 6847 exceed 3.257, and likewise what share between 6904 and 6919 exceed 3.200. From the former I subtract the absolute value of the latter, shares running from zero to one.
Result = 0.10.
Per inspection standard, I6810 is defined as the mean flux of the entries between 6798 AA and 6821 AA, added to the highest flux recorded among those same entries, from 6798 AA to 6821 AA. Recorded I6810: 66.0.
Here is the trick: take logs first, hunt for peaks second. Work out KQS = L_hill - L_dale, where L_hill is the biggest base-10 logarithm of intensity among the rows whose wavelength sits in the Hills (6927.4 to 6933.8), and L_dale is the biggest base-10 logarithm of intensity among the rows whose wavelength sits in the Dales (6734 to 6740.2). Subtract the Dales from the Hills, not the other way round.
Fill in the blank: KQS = -0.041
